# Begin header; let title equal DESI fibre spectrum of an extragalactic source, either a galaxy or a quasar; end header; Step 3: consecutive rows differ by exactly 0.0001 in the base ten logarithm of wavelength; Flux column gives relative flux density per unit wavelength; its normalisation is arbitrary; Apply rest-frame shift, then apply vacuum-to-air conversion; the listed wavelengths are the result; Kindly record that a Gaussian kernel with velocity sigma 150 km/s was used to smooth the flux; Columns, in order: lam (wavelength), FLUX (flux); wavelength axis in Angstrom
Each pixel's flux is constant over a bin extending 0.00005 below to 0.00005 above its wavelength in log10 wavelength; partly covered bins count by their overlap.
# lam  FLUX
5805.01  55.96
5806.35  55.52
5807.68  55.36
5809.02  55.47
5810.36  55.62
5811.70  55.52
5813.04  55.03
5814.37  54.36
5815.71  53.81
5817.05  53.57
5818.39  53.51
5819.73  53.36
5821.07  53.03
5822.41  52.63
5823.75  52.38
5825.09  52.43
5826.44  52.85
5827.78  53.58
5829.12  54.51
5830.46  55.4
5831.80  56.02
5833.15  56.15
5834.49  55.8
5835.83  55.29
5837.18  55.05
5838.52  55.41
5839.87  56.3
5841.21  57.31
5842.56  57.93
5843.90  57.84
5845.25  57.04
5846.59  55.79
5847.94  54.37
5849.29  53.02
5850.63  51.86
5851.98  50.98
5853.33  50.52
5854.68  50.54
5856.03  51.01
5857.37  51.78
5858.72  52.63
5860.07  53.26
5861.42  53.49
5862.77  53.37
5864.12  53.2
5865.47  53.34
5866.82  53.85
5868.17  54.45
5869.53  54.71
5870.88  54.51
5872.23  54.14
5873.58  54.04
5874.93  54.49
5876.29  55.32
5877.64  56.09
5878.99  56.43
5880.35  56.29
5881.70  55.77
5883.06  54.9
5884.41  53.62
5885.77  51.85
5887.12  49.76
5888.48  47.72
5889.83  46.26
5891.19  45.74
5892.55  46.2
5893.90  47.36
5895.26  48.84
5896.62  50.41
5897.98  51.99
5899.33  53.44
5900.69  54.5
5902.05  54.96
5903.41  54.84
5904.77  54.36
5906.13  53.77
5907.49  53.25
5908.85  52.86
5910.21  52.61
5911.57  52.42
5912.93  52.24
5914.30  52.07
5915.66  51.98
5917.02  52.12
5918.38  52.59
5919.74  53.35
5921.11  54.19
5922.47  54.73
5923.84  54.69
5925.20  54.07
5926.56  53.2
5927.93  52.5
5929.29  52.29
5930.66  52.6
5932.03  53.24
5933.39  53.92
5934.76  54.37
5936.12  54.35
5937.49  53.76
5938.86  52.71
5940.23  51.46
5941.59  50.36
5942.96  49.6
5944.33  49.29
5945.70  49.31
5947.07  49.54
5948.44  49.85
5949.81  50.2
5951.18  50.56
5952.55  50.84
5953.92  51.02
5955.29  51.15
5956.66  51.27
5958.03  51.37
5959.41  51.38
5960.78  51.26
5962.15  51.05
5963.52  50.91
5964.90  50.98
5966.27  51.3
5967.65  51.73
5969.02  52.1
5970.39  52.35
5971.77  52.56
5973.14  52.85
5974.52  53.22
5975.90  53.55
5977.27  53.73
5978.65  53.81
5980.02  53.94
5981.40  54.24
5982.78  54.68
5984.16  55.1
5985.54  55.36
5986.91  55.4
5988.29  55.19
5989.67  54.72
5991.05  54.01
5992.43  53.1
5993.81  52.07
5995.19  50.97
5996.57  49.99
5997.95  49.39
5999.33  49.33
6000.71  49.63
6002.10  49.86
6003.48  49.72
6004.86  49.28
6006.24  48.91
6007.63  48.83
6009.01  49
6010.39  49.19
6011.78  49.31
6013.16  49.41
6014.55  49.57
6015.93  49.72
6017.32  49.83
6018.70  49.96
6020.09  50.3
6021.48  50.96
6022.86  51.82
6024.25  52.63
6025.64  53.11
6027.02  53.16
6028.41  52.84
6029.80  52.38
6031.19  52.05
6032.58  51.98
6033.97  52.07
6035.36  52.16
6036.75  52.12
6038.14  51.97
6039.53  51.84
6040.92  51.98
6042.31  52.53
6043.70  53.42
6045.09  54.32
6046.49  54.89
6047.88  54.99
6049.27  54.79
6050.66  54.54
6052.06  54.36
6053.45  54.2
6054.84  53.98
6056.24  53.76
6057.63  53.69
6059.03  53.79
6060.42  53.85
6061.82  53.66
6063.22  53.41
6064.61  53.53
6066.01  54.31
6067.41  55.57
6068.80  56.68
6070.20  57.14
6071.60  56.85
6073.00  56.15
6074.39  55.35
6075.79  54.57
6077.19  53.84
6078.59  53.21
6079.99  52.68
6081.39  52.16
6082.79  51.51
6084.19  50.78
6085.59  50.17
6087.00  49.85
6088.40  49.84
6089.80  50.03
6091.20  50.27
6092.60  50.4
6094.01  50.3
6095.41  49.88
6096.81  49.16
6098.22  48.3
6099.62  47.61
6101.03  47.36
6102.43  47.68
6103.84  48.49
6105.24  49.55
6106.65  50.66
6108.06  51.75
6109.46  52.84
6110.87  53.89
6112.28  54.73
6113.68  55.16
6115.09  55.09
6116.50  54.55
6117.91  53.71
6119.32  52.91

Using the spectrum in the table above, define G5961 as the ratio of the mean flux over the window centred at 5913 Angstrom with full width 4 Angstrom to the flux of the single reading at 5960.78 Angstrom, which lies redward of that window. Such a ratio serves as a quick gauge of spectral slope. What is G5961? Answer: 1.02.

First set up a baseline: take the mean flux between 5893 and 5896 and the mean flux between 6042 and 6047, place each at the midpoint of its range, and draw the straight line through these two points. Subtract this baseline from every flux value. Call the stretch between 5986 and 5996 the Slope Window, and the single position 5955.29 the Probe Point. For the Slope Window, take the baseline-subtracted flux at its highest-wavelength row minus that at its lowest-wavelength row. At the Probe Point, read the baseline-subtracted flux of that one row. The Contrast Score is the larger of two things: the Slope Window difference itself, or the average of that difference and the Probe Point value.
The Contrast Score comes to -2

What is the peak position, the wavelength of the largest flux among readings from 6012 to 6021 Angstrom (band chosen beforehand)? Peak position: 6020.09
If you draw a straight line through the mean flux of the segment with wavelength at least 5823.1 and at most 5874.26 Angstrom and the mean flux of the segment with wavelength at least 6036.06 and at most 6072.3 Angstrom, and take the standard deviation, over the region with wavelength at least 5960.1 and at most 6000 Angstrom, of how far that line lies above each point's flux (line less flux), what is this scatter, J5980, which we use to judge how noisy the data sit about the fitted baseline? 1.8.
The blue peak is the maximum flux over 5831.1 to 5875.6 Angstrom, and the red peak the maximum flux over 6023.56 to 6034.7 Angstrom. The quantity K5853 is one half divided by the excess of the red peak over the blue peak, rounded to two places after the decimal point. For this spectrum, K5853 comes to -0.10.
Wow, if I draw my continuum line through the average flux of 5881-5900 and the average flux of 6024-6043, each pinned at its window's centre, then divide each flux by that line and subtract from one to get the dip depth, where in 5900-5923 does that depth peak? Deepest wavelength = 5915.66 Angstrom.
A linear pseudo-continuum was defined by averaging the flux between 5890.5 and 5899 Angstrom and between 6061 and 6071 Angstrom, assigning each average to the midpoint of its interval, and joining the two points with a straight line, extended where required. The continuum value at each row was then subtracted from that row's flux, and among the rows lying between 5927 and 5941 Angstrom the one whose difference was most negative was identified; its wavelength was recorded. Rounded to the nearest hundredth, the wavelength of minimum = 5940.23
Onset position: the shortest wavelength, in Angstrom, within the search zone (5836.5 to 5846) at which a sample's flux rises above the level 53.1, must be 5837.18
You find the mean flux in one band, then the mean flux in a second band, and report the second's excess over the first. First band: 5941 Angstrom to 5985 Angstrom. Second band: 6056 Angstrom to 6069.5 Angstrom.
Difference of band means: 2.5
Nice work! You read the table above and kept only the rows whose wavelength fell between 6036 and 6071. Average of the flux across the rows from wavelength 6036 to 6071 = 54.0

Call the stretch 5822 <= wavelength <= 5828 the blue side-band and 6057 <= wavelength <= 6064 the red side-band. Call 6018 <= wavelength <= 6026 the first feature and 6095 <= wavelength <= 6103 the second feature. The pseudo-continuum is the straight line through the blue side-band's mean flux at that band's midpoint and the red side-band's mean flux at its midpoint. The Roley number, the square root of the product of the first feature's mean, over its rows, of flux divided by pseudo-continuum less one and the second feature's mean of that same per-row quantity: 0.06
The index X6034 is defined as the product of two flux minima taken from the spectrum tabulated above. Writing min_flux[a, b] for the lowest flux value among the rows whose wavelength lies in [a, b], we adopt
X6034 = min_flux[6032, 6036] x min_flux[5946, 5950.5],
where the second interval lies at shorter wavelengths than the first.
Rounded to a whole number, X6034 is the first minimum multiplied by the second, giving 2575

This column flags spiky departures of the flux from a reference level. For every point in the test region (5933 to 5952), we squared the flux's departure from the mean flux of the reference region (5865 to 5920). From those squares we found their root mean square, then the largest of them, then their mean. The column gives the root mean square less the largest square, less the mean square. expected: -10.2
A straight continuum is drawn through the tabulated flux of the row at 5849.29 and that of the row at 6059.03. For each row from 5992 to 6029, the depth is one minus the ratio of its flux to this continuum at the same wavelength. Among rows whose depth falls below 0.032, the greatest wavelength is 6028.41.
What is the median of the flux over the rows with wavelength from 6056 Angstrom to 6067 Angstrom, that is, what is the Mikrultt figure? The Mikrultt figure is 53.7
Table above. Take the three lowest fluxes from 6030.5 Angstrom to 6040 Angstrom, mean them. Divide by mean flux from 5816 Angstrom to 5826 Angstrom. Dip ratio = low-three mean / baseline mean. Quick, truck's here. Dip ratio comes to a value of 0.98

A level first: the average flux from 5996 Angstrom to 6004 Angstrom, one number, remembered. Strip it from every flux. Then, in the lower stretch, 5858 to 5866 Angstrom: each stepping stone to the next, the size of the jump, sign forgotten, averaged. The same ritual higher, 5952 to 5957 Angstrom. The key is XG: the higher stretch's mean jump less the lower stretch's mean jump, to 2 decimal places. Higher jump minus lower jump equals -0.11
